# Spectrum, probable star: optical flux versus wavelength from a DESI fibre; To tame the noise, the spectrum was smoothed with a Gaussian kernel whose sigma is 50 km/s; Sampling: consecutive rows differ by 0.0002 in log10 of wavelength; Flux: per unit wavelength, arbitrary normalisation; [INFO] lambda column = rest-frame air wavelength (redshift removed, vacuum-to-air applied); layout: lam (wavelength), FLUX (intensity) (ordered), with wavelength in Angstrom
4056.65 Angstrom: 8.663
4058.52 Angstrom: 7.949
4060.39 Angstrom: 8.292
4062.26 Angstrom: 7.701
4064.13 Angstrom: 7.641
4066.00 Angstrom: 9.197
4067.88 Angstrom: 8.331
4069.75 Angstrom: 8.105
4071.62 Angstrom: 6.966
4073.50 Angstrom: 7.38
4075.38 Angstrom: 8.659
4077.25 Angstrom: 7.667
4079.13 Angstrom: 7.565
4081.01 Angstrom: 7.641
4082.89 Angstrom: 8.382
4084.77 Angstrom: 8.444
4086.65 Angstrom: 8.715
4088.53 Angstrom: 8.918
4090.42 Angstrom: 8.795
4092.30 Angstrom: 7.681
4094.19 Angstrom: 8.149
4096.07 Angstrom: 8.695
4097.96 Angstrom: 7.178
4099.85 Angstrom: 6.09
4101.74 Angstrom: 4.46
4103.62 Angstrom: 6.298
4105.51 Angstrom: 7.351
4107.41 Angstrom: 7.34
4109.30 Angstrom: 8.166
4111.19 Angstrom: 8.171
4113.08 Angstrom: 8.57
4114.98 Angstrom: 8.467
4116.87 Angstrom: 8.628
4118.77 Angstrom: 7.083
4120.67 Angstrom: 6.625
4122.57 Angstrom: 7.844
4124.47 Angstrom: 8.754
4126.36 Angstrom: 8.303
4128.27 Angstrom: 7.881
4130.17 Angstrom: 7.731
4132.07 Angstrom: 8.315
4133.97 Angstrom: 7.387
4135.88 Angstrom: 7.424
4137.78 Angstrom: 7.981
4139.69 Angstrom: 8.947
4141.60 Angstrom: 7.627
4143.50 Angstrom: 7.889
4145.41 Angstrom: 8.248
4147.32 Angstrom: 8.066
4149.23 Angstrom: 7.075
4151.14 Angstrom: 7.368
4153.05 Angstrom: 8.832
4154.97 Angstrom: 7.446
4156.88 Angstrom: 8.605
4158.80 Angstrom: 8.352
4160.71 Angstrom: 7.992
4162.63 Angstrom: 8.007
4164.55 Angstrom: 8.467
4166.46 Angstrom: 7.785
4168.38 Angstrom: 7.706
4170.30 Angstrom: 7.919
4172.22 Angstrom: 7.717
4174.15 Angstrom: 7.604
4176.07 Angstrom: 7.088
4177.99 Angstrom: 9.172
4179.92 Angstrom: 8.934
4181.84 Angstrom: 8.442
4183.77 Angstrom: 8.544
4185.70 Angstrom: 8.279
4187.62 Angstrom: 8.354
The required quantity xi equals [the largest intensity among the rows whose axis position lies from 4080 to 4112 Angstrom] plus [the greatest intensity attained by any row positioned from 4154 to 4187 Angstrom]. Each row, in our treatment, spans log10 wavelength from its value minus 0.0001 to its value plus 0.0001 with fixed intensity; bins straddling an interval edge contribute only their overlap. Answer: 18.1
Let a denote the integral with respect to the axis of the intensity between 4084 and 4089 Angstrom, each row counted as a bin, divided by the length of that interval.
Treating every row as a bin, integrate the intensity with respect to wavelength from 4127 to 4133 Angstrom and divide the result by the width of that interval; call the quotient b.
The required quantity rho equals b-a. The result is -0.7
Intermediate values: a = 8.69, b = 7.98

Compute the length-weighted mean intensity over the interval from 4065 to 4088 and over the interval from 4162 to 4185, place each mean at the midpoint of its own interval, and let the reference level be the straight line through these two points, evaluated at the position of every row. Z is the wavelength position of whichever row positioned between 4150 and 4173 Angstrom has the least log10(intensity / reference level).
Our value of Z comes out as 4151.14 Angstrom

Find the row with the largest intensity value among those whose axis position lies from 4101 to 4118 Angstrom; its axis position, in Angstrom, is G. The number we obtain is 4116.87 Angstrom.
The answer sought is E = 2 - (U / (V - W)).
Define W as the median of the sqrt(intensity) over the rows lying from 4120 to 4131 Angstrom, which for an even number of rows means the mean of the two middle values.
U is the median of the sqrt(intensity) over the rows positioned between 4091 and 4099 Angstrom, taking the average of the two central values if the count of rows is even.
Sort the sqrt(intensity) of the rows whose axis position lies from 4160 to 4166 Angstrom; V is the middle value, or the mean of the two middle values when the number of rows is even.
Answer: -108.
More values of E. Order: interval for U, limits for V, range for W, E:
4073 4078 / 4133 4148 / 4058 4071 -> 94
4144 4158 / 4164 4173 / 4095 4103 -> -11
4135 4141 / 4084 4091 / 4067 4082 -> -13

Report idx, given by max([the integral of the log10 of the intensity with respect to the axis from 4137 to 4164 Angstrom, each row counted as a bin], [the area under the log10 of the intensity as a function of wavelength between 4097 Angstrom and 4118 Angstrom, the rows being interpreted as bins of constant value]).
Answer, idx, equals 24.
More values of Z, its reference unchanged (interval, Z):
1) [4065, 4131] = 4101.74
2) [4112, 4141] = 4120.67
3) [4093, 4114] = 4101.74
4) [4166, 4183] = 4176.07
